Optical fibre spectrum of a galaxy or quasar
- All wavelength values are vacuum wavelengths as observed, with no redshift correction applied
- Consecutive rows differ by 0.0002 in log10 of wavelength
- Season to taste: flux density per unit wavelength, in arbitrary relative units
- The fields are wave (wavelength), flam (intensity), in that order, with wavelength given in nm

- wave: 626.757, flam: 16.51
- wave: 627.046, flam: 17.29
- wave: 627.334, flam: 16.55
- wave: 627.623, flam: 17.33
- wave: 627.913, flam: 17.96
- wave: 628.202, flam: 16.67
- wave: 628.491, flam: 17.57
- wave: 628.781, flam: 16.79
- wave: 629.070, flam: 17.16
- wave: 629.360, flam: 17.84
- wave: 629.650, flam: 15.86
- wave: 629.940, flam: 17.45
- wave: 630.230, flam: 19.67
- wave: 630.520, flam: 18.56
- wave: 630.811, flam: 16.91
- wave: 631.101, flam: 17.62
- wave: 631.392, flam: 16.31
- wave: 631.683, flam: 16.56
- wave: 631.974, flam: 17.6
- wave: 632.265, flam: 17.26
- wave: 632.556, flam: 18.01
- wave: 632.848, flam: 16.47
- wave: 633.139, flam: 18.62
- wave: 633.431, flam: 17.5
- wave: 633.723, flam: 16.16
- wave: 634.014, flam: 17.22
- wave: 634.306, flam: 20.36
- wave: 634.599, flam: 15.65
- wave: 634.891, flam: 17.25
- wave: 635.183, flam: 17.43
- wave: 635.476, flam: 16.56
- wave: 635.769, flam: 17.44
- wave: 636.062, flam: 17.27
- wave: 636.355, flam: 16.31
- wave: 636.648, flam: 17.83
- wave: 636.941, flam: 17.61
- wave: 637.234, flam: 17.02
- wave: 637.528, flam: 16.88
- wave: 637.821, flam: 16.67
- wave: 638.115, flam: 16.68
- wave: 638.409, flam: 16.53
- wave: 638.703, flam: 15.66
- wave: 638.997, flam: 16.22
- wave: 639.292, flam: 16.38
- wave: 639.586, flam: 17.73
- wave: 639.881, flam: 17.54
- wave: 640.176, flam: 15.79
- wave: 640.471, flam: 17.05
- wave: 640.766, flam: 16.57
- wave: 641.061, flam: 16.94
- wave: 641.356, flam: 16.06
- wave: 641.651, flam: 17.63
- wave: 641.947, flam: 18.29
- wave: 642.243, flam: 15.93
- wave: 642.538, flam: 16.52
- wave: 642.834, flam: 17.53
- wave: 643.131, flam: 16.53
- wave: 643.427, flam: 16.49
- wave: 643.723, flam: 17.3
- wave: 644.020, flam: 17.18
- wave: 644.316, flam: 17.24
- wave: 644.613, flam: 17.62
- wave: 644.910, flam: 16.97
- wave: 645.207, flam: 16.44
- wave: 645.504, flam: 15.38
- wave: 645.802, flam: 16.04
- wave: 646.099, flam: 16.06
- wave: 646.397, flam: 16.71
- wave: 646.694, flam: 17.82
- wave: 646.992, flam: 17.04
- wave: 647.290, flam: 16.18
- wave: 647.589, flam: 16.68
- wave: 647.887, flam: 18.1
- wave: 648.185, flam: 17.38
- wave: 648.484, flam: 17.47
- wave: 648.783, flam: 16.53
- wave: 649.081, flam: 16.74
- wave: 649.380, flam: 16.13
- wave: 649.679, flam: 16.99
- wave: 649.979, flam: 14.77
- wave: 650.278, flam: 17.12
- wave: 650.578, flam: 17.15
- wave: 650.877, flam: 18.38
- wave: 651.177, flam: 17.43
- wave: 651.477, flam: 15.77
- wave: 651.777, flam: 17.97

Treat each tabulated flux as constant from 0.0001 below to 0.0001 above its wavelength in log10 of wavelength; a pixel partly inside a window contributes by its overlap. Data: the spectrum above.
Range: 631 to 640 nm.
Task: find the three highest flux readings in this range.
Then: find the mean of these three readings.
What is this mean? 19.0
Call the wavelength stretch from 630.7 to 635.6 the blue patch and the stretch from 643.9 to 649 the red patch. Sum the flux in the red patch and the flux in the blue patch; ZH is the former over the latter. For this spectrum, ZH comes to 0.977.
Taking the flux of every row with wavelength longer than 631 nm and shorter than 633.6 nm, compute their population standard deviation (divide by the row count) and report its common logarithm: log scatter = -0.14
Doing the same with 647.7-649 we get -0.25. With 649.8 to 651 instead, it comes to 0.12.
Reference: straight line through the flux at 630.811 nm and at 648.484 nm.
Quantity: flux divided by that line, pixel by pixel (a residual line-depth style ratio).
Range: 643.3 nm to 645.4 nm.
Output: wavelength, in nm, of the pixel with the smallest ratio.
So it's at 645.207 nm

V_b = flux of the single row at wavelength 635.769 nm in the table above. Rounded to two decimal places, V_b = 17.44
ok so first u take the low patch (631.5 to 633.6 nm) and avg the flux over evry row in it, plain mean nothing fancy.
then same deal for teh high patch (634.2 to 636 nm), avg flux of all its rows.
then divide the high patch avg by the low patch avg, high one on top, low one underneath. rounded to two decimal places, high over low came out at 1.00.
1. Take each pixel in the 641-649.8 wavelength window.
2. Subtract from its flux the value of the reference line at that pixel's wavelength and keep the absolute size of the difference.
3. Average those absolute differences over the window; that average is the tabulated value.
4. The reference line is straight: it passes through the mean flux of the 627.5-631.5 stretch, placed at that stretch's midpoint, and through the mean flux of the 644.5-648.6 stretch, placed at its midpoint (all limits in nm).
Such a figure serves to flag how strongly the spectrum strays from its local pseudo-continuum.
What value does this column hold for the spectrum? 0.57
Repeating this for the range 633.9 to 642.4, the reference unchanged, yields 0.68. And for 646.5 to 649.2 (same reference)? 0.53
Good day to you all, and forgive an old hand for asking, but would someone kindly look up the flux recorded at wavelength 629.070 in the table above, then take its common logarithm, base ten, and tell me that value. 1.23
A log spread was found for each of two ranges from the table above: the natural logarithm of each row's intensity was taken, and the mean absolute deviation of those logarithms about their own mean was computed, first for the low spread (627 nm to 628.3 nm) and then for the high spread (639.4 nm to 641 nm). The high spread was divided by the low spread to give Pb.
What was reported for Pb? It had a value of 1.4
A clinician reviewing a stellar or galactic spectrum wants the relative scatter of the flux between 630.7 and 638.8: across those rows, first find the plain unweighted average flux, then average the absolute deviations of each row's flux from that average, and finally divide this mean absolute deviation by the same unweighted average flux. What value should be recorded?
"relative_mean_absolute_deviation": 0.039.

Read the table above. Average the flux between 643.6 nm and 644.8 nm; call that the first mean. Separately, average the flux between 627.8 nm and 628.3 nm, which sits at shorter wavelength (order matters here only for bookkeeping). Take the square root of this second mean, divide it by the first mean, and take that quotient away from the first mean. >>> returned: 17.1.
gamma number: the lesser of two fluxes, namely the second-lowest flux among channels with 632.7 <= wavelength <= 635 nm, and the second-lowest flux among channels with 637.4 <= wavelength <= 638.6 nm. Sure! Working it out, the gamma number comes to 16.16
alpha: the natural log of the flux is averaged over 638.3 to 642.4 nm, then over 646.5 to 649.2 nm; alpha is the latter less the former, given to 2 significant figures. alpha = 0.022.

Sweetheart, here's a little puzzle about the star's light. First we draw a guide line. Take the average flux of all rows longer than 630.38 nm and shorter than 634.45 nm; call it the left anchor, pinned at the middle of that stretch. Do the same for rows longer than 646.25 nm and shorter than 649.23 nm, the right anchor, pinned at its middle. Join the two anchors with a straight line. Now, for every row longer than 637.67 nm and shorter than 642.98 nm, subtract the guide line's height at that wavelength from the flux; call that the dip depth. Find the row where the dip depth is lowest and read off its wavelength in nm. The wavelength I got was 638.703 nm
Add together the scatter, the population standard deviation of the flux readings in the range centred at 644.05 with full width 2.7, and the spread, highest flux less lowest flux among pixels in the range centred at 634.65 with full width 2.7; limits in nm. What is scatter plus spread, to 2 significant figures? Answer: 5.1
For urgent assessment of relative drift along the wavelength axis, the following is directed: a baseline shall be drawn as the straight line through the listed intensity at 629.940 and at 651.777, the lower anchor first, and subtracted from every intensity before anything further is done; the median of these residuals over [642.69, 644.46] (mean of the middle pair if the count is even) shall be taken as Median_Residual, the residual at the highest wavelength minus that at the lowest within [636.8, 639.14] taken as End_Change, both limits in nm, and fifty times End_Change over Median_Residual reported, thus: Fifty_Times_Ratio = 124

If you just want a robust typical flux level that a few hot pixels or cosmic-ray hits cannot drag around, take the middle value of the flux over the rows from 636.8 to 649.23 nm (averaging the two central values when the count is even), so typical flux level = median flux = 16.7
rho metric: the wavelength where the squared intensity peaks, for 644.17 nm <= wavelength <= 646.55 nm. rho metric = 644.613 nm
